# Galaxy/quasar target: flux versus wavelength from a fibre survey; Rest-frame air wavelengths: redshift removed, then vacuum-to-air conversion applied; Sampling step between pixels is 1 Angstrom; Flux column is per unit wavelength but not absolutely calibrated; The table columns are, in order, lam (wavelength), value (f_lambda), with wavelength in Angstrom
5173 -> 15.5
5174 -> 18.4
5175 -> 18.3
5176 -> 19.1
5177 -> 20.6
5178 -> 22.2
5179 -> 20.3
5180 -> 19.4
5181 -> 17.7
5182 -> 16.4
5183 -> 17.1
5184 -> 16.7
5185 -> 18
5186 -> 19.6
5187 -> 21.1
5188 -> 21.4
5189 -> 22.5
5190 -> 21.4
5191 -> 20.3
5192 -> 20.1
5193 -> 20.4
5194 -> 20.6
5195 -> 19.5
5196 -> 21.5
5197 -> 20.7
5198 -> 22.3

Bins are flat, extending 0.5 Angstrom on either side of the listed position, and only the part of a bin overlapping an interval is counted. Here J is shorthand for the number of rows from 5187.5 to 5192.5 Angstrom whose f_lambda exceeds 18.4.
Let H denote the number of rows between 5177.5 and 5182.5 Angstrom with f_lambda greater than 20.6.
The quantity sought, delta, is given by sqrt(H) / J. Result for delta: 0.20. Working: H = 1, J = 5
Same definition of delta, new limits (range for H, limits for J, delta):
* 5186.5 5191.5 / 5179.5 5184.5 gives 2.00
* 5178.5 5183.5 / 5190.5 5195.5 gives 0.00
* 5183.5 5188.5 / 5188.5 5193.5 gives 0.28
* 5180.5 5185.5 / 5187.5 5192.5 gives 0.00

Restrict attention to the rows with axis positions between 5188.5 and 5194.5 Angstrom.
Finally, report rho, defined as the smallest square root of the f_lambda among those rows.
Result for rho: 4.5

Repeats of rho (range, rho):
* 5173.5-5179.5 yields 4.3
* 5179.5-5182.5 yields 4.0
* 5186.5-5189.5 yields 4.6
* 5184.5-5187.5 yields 4.2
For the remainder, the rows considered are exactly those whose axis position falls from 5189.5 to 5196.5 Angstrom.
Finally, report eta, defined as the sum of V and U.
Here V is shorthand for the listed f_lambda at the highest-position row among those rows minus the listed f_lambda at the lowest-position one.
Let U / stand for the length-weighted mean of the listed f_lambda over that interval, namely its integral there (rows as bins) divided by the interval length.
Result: 20.6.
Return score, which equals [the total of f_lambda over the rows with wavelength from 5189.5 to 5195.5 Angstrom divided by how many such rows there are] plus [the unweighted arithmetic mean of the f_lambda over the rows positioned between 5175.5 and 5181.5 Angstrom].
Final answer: 40.3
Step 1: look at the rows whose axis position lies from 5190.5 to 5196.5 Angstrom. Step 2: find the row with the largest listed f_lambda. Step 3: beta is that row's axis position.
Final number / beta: 5196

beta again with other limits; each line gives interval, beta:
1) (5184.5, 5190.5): 5189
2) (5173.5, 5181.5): 5178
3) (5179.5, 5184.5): 5180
